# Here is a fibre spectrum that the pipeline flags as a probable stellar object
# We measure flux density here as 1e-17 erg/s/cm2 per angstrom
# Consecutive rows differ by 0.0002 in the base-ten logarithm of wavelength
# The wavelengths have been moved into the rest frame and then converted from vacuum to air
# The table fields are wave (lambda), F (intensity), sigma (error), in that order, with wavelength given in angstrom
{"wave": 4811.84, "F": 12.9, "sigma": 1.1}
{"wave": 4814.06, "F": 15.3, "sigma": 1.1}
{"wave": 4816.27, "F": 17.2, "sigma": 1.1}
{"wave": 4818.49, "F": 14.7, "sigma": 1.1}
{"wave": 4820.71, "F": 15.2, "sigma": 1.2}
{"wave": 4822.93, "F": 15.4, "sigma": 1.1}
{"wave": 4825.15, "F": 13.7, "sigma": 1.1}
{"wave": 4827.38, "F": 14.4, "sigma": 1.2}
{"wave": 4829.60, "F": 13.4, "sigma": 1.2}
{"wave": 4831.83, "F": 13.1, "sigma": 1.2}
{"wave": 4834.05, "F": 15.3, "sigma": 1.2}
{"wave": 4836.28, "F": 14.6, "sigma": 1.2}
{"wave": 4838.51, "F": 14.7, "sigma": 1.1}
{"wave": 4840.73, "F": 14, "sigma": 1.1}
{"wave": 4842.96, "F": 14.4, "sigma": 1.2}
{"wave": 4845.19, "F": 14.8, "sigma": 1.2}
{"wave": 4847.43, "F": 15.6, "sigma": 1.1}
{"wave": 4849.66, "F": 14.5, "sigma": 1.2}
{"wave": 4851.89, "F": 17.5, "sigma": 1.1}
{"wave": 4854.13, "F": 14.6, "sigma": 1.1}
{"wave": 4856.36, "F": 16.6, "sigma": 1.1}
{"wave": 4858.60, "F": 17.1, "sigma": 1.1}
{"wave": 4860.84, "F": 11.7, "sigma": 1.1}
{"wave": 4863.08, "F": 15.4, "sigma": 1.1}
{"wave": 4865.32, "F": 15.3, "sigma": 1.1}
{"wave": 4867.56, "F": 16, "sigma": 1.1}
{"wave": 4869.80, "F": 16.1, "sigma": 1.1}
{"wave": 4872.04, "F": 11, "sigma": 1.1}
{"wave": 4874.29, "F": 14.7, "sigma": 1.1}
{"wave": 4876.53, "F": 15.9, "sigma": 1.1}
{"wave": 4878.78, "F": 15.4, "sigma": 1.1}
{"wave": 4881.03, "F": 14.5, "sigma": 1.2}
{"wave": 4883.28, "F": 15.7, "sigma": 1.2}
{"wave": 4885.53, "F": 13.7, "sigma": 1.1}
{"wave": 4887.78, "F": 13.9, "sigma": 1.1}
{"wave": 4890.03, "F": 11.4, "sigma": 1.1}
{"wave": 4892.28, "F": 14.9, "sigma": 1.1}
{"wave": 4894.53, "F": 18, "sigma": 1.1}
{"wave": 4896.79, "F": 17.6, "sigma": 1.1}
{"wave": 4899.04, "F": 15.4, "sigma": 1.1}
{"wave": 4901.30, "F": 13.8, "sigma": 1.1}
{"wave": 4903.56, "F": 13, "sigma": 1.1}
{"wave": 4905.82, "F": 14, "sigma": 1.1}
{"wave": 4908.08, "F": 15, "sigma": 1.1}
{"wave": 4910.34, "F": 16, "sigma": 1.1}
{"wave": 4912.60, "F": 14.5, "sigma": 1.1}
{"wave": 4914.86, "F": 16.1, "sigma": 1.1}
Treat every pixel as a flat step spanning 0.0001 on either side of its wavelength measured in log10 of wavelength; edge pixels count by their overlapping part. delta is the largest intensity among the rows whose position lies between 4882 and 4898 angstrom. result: 18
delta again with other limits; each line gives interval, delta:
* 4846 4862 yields 17.5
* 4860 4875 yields 16.1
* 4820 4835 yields 15.4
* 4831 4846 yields 15.3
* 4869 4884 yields 16.1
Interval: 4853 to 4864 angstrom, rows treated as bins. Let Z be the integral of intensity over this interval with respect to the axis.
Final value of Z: 166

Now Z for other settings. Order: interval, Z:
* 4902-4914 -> 174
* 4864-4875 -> 161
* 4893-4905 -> 186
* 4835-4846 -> 160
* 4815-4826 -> 168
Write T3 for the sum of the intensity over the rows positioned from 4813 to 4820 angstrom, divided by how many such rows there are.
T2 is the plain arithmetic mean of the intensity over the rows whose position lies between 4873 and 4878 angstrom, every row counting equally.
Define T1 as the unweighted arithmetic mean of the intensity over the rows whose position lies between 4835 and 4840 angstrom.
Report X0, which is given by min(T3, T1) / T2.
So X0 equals 0.958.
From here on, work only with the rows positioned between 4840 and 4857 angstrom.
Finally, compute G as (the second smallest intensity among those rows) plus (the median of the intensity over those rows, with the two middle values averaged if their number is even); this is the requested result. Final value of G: 29.1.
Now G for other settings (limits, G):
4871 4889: 28.3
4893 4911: 29.0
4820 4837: 27.9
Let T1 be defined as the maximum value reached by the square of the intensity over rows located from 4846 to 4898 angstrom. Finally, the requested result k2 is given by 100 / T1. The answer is 0.309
